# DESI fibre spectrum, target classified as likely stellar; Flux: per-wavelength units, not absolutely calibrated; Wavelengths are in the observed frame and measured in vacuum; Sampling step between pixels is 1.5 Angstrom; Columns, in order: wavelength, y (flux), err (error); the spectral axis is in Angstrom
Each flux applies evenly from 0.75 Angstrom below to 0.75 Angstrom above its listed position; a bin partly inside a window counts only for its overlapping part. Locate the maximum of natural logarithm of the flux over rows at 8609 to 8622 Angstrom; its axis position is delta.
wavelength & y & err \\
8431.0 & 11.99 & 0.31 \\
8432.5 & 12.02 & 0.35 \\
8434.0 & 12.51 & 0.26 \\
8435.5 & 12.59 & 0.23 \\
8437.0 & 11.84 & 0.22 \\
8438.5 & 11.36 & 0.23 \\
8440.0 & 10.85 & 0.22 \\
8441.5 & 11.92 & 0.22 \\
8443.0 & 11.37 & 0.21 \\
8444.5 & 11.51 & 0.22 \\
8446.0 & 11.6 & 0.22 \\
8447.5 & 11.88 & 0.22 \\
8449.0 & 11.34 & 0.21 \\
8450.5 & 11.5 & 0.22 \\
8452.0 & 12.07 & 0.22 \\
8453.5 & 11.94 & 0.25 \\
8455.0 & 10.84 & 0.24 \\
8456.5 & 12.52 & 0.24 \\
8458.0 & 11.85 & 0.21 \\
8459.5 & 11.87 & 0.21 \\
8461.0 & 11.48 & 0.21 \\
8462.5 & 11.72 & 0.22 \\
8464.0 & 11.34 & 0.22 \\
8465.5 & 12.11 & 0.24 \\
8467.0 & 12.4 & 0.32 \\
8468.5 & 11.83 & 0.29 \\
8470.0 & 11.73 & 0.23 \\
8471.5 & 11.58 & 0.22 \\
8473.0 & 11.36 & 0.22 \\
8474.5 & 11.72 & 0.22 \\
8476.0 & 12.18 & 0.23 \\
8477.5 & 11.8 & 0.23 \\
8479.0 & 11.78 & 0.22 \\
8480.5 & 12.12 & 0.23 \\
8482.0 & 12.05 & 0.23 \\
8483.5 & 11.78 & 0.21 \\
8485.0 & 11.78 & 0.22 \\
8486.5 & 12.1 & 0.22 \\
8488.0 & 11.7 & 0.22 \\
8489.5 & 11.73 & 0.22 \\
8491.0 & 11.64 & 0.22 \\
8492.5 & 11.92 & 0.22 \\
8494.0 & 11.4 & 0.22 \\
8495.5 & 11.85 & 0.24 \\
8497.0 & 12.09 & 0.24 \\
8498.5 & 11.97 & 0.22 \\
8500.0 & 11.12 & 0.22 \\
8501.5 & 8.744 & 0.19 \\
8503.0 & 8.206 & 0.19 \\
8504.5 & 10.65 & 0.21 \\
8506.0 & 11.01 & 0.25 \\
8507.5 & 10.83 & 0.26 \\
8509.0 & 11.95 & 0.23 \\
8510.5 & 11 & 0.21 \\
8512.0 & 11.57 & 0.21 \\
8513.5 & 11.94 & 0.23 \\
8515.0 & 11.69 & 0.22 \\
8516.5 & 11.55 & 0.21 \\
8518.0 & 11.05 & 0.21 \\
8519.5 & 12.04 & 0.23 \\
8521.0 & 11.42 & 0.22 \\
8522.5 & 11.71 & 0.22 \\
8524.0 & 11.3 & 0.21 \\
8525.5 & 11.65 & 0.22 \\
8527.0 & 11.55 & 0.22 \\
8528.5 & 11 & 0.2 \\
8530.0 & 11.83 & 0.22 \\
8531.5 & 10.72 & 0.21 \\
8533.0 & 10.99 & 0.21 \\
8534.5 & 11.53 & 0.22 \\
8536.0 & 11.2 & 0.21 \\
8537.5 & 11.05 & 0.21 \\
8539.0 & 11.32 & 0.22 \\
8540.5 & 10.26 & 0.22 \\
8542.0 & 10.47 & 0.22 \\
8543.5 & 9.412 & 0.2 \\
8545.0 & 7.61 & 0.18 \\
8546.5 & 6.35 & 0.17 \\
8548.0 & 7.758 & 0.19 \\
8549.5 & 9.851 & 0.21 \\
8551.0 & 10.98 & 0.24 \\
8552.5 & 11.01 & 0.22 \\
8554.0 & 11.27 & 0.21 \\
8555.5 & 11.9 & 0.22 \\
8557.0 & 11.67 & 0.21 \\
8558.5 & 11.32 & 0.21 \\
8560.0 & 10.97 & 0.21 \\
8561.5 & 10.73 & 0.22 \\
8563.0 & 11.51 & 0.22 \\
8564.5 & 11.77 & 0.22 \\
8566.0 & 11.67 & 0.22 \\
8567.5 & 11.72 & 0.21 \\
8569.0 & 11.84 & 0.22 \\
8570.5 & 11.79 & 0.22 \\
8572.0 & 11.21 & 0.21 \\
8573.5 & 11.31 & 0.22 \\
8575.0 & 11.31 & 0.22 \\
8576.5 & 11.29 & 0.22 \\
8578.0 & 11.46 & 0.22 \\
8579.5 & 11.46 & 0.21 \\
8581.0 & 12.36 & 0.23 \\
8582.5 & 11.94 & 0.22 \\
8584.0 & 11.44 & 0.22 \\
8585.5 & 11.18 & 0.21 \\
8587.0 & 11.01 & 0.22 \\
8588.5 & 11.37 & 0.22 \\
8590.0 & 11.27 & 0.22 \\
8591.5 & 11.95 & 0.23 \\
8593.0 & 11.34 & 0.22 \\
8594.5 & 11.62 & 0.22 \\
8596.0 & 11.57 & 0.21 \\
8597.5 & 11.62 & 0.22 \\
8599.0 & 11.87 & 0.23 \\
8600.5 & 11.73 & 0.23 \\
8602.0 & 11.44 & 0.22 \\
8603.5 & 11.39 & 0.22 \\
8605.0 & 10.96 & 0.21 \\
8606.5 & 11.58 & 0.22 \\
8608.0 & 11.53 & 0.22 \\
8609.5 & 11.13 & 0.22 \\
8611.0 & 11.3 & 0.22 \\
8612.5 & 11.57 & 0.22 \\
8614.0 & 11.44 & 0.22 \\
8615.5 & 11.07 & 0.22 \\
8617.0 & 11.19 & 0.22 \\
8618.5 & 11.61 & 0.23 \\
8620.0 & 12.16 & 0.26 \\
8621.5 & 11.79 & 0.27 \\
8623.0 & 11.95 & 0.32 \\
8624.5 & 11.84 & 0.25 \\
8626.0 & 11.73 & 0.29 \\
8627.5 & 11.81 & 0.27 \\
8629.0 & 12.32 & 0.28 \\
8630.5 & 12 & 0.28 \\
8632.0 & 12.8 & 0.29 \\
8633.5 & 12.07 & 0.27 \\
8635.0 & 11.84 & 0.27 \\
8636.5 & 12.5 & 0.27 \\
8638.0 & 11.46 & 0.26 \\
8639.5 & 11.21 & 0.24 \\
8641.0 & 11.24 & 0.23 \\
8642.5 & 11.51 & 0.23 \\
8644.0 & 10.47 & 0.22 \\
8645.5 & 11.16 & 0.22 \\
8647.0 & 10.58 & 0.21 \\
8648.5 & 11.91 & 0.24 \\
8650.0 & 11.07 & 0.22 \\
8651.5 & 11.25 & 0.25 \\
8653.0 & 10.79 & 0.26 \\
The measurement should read 8620.0 Angstrom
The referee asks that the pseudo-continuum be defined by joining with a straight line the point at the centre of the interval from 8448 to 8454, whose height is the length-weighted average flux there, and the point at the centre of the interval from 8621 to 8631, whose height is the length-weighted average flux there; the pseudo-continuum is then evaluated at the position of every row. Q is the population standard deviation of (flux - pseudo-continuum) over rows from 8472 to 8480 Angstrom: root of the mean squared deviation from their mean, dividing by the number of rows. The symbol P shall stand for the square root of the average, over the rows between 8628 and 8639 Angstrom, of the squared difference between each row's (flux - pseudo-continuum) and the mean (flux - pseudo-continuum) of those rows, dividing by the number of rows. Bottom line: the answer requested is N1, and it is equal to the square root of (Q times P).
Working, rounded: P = 0.41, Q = 0.259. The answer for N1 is 0.327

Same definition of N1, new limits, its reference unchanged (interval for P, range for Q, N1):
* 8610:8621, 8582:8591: 0.311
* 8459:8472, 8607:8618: 0.237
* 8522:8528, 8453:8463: 0.272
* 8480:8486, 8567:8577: 0.200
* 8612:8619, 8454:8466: 0.318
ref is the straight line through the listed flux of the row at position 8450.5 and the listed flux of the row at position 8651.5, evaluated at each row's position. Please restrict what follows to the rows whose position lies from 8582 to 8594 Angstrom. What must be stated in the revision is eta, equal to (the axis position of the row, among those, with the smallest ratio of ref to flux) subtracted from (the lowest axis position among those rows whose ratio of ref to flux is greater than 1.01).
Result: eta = -6.0 Angstrom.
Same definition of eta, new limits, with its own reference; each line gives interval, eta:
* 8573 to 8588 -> 4.5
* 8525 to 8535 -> -1.5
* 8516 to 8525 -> -1.5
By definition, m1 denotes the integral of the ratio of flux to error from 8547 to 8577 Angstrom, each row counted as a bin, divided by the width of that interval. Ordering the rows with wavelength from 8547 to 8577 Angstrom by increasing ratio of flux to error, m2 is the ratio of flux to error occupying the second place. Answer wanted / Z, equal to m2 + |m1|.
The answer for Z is 97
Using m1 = 51.5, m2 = 46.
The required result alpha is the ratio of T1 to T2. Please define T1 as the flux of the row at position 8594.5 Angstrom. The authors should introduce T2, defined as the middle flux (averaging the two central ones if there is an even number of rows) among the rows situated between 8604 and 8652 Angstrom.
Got 1.01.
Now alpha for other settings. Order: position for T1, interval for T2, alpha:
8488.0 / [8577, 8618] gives 1.02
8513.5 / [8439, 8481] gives 1.02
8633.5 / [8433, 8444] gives 1.02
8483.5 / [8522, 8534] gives 1.03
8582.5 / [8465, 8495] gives 1.01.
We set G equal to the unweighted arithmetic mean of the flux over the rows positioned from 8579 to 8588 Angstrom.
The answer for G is 11.6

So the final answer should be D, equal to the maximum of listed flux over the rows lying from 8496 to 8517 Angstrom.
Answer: 12.09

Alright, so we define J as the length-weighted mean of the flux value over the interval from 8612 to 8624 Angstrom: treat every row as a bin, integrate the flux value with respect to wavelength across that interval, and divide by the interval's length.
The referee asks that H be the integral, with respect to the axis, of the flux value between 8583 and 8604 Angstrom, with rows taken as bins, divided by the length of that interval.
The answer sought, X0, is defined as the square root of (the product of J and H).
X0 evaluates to 11.55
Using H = 11.5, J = 11.6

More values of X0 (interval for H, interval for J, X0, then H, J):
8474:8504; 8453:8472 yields 11.63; 11.5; 11.8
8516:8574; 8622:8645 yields 11.34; 10.9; 11.8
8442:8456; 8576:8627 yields 11.56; 11.6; 11.5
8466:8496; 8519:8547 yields 11.27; 11.8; 10.7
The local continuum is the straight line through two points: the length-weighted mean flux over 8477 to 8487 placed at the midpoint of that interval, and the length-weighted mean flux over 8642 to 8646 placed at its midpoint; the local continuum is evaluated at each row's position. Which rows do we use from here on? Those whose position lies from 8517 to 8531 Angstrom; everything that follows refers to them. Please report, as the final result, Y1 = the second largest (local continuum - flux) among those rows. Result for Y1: 0.7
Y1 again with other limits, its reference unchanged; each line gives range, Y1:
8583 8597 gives 0.2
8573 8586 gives 0.1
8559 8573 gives 0.5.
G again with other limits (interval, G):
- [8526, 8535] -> 11.3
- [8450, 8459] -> 11.8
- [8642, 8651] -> 11.1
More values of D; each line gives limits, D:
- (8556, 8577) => 11.84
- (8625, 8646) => 12.8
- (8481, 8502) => 12.1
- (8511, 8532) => 12.04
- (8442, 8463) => 12.52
